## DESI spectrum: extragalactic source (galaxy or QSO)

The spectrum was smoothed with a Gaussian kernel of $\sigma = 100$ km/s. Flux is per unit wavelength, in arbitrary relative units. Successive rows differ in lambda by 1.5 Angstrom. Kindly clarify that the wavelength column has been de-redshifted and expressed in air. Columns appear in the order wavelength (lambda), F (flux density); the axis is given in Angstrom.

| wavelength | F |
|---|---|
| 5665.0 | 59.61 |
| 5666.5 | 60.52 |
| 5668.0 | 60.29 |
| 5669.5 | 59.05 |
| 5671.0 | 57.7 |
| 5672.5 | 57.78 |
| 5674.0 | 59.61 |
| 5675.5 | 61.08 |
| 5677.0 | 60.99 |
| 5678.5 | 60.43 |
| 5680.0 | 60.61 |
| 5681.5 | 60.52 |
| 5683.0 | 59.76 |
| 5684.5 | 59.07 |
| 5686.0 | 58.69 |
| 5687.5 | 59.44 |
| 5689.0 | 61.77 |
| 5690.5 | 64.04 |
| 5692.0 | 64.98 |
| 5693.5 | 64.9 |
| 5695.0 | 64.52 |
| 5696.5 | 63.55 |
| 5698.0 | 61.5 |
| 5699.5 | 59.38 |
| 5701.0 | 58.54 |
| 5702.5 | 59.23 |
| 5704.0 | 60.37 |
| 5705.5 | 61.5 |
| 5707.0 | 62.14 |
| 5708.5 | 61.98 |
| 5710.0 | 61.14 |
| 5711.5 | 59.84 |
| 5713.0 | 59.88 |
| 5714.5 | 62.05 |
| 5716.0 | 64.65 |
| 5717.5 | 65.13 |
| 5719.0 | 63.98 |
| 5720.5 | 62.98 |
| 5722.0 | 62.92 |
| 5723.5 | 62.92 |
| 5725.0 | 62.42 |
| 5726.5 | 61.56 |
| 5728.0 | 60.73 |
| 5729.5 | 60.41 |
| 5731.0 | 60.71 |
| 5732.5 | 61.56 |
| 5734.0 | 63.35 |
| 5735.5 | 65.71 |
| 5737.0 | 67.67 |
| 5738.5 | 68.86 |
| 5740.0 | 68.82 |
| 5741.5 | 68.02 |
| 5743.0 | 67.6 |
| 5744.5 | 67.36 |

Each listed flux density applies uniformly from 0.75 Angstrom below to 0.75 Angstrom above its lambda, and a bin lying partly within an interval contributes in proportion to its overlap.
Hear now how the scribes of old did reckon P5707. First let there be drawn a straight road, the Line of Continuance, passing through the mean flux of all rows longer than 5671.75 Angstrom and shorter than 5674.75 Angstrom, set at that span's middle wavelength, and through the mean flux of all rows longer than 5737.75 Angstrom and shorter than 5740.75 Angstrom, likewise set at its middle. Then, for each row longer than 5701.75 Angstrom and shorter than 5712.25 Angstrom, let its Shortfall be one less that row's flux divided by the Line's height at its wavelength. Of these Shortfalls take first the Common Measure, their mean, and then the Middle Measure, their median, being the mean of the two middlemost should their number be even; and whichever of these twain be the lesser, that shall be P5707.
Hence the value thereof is 0.047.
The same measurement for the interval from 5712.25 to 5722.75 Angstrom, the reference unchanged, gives 0.037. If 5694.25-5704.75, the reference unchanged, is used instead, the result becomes 0.027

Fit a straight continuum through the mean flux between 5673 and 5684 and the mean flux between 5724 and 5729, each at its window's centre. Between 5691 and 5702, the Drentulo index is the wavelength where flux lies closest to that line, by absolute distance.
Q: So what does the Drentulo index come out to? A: 5698.0 Angstrom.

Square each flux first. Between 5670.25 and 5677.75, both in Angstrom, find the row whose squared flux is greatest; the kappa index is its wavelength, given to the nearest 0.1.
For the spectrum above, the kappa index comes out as 5675.5 Angstrom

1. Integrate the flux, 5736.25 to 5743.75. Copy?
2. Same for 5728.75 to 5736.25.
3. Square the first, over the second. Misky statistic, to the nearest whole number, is 559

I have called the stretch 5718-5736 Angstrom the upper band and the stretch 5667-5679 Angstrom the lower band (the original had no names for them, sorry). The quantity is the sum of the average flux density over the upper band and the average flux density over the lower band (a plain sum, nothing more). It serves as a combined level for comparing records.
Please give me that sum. 122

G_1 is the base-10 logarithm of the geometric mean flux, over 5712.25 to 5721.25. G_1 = 1.800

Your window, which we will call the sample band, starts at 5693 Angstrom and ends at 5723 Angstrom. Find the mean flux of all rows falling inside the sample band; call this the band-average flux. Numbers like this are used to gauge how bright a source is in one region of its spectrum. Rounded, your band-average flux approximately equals 62.0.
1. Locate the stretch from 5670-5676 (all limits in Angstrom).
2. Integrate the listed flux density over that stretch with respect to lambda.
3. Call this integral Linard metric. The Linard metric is 354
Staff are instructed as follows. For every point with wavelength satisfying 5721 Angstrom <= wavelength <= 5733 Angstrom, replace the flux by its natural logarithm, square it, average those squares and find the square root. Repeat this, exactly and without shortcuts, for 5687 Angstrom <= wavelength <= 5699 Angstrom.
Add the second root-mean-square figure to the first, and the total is 8.27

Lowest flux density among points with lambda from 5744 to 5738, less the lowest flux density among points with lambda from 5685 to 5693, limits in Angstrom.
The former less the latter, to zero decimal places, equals 9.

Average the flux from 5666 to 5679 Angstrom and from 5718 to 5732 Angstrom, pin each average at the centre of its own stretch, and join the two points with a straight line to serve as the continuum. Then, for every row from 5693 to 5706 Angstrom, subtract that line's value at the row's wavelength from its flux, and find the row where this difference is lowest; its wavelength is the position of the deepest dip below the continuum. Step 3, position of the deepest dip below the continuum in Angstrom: 5701.0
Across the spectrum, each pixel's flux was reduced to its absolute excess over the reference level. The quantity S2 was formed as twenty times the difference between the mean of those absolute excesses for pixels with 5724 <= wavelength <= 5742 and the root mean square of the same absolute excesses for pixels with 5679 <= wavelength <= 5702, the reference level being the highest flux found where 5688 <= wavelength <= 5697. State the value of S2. -21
